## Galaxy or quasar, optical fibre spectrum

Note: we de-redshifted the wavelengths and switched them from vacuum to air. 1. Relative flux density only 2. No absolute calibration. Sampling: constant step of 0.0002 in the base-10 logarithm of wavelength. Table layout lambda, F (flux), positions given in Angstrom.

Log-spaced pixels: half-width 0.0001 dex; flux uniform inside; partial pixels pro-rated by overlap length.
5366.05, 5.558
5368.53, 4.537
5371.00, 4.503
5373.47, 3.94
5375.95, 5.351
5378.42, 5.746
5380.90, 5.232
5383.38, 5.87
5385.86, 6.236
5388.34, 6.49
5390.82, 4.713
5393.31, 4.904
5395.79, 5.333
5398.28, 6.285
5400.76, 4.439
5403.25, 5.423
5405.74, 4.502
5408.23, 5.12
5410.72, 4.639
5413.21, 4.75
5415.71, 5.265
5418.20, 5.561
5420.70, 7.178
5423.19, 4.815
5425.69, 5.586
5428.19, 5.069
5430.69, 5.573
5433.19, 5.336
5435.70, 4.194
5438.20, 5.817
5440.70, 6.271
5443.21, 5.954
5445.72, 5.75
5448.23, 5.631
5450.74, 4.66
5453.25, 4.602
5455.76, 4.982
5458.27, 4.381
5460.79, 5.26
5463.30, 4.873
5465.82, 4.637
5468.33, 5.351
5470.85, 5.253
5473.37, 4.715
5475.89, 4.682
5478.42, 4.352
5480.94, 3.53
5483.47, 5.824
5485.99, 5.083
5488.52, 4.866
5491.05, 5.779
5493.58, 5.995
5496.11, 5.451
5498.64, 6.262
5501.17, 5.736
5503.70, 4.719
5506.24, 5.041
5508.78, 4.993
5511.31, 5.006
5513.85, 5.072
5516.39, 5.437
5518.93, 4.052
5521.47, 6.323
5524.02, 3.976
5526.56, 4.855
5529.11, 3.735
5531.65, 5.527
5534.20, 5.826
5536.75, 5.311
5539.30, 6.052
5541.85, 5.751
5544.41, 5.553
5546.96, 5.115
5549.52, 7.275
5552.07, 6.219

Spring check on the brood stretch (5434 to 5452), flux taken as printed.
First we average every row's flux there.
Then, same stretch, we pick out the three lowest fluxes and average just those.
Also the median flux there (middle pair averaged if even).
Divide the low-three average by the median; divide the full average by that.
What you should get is 6.5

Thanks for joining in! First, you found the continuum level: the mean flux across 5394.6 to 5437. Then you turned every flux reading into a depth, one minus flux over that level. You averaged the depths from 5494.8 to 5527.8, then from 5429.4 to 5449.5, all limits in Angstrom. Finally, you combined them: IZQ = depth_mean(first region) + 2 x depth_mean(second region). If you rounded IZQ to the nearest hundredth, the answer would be -0.11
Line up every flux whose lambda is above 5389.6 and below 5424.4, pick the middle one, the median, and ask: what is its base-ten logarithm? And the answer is 0.700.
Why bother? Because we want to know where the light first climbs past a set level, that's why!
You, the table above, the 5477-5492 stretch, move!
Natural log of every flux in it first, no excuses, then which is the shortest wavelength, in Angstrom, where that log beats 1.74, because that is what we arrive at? 5483.47 Angstrom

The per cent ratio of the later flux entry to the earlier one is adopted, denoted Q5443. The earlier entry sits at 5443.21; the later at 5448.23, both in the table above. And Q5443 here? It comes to 95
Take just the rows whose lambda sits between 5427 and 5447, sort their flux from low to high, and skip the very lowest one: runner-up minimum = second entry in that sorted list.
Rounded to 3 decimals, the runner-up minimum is 5.069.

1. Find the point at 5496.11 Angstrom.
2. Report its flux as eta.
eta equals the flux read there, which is 5.451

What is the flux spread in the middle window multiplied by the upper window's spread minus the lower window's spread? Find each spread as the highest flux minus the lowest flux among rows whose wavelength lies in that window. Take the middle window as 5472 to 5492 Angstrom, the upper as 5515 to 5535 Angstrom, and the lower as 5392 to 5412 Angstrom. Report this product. 1.7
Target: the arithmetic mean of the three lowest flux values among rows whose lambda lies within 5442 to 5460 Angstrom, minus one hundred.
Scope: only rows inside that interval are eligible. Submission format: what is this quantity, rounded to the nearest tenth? -95.5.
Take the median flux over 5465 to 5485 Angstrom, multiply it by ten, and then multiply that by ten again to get 470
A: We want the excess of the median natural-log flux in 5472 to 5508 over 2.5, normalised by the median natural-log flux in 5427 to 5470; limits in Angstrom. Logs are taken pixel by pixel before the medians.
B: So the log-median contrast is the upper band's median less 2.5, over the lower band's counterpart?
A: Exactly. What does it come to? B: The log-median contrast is -0.529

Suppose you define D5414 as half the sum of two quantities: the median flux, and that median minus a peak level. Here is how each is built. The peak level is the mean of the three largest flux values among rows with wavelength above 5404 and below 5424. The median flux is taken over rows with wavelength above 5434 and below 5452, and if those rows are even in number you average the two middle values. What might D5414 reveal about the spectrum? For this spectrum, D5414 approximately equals 2.75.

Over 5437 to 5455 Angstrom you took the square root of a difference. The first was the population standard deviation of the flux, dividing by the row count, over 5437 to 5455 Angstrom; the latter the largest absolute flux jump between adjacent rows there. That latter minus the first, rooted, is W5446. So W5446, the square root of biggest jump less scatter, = 0.61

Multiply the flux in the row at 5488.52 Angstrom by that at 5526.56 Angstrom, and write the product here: 24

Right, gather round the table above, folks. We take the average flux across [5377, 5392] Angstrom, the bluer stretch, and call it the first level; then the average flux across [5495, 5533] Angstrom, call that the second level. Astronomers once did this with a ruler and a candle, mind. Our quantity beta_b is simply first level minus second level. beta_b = 0.6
